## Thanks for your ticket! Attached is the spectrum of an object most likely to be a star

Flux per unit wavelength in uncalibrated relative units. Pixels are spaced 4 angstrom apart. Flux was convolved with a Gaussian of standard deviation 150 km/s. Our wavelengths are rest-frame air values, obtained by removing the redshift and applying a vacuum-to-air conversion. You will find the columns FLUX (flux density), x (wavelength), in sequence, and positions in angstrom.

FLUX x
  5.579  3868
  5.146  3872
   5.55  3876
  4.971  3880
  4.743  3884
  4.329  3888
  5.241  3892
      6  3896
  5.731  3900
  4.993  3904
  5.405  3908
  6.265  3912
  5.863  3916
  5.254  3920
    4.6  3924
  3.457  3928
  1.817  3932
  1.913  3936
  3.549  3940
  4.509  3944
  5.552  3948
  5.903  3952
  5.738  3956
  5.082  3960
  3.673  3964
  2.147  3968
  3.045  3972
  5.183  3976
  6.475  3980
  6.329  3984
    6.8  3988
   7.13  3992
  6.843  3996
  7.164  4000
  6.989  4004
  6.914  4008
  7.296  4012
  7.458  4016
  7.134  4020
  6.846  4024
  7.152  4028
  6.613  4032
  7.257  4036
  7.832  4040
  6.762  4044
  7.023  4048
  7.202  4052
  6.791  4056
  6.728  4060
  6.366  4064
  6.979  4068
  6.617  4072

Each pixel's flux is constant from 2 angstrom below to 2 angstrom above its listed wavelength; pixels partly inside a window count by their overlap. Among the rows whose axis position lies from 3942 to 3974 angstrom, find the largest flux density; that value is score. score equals 5.903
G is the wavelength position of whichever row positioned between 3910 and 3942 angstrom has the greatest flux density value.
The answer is 3912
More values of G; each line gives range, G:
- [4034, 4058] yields 4040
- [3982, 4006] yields 4000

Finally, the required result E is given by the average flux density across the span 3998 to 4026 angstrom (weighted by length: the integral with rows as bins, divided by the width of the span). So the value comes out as 7.1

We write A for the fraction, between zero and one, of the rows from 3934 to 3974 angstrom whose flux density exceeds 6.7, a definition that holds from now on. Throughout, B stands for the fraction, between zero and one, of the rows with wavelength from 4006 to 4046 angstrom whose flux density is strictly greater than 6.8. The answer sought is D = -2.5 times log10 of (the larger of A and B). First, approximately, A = 0.0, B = 0.8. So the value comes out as 0.24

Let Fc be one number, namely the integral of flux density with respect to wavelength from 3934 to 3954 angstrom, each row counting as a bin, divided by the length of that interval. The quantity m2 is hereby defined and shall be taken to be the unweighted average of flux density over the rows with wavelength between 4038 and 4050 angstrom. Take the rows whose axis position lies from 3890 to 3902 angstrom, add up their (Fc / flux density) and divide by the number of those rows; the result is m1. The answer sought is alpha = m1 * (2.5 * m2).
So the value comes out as 14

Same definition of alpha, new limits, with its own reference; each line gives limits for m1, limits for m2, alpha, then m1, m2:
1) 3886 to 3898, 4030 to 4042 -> 15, 0.84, 7.23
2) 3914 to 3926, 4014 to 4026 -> 15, 0.83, 7.15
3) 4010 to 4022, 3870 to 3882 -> 8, 0.59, 5.22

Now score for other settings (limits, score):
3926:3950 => 5.552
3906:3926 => 6.265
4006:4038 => 7.458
